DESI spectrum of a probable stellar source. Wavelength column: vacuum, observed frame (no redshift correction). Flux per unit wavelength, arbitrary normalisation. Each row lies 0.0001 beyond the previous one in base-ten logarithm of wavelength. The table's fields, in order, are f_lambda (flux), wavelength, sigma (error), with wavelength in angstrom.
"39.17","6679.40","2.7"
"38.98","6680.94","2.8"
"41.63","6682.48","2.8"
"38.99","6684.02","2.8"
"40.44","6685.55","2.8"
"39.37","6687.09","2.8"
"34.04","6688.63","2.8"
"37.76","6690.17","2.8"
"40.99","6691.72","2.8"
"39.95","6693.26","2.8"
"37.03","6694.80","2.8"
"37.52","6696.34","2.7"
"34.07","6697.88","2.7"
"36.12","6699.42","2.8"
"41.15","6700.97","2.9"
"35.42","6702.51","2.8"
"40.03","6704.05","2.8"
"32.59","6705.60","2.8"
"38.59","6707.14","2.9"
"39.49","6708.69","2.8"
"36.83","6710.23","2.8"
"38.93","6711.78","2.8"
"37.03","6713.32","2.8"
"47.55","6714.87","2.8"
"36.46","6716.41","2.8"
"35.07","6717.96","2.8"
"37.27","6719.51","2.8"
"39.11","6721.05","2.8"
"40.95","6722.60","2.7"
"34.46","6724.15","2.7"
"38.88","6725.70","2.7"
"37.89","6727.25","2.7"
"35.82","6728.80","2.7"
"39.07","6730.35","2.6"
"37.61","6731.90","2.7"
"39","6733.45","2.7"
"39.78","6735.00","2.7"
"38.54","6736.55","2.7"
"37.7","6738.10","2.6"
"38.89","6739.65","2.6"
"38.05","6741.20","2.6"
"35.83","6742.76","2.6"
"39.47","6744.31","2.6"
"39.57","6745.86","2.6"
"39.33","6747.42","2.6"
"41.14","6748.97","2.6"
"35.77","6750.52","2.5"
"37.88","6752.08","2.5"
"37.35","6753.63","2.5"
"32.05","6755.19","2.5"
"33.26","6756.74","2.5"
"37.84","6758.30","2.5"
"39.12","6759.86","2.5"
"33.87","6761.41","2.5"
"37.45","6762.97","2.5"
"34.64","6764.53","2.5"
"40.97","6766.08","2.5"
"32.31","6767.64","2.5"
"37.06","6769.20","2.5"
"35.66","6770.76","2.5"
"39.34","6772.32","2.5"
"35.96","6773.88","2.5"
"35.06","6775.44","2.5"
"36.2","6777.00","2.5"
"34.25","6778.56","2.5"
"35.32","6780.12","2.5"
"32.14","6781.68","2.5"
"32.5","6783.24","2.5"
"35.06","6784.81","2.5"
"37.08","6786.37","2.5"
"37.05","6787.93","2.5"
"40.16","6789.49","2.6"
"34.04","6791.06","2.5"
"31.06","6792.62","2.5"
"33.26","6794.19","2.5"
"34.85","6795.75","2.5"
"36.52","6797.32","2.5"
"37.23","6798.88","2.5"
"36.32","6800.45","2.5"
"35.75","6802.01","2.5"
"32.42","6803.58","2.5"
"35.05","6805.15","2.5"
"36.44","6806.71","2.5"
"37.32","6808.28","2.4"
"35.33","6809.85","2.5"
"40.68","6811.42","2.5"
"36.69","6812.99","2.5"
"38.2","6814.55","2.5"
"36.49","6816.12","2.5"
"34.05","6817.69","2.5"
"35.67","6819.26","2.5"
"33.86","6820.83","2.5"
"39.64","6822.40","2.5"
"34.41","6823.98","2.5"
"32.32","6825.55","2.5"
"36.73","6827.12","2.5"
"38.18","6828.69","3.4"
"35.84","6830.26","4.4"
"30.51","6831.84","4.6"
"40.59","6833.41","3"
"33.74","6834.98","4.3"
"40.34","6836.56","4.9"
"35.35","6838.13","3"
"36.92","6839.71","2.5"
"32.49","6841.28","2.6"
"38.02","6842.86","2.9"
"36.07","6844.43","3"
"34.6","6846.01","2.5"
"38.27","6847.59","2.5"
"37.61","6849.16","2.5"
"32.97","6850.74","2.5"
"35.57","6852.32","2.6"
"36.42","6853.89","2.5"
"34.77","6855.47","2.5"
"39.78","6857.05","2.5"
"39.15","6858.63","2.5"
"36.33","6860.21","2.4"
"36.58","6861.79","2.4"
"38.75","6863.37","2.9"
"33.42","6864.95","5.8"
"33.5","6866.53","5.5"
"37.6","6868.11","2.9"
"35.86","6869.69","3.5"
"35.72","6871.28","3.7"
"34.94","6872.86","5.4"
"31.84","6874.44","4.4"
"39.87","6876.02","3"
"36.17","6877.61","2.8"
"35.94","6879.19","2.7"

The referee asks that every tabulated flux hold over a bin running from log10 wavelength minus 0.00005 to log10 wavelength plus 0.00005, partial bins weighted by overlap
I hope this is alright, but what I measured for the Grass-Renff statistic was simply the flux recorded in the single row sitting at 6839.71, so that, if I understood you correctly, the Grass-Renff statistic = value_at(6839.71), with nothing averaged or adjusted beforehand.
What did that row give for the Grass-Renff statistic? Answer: 36.92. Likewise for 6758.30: 37.84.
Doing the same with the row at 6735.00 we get 39.78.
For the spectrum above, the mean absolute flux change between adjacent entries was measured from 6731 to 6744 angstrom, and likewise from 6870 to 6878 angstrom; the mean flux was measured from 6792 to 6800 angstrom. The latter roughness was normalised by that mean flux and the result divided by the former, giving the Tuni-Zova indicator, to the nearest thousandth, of 0.093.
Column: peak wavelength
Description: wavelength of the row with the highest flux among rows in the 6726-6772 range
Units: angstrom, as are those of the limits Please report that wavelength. 6748.97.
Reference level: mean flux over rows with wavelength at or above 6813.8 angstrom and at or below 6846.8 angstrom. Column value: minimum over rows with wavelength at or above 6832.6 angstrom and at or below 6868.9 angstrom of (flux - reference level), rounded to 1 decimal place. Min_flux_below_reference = -3.4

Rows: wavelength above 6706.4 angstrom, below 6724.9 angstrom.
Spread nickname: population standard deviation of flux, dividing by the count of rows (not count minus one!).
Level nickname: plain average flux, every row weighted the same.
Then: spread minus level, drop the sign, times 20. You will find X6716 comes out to 704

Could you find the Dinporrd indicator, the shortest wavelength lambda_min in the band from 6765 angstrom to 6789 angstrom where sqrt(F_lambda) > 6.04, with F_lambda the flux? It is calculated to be 6766.08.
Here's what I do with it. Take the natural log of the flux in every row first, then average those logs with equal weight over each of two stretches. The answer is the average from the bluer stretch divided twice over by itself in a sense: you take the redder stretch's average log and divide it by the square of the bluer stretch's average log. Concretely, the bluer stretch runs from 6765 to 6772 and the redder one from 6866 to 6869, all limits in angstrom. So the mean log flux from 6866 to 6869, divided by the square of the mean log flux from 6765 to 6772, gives 0.276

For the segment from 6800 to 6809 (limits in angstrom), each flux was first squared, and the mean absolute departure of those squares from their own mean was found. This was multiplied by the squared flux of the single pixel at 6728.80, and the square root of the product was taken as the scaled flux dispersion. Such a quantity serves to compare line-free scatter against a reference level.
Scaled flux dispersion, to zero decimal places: 329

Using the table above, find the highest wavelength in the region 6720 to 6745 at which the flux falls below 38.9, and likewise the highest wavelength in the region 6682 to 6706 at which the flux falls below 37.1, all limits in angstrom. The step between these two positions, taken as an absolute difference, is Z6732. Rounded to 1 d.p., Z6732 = 37.2 angstrom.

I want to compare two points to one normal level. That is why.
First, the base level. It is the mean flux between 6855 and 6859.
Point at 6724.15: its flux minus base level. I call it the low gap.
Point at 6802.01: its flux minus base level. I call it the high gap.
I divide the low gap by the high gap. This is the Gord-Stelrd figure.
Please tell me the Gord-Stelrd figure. 1.6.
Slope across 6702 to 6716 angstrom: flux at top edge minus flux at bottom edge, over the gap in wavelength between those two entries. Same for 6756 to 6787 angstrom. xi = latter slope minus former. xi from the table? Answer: -0.9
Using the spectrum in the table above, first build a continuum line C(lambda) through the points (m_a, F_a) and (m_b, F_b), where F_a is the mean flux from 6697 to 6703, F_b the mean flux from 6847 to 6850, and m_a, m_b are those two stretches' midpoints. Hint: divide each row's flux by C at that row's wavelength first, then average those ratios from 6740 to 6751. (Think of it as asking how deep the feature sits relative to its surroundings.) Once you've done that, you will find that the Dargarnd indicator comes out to 1.04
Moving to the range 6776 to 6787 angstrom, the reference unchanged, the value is 0.93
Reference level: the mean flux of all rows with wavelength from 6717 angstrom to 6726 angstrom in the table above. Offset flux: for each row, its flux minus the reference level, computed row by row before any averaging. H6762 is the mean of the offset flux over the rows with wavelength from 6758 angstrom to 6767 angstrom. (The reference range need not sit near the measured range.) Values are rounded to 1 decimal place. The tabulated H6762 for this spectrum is -0.3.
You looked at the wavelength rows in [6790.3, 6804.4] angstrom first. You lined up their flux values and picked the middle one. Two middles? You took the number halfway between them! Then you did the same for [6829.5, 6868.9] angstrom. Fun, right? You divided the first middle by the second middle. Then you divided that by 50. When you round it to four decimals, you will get 0.0192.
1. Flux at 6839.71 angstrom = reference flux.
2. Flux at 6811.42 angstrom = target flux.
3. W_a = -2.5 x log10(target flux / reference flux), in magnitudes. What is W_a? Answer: -0.11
